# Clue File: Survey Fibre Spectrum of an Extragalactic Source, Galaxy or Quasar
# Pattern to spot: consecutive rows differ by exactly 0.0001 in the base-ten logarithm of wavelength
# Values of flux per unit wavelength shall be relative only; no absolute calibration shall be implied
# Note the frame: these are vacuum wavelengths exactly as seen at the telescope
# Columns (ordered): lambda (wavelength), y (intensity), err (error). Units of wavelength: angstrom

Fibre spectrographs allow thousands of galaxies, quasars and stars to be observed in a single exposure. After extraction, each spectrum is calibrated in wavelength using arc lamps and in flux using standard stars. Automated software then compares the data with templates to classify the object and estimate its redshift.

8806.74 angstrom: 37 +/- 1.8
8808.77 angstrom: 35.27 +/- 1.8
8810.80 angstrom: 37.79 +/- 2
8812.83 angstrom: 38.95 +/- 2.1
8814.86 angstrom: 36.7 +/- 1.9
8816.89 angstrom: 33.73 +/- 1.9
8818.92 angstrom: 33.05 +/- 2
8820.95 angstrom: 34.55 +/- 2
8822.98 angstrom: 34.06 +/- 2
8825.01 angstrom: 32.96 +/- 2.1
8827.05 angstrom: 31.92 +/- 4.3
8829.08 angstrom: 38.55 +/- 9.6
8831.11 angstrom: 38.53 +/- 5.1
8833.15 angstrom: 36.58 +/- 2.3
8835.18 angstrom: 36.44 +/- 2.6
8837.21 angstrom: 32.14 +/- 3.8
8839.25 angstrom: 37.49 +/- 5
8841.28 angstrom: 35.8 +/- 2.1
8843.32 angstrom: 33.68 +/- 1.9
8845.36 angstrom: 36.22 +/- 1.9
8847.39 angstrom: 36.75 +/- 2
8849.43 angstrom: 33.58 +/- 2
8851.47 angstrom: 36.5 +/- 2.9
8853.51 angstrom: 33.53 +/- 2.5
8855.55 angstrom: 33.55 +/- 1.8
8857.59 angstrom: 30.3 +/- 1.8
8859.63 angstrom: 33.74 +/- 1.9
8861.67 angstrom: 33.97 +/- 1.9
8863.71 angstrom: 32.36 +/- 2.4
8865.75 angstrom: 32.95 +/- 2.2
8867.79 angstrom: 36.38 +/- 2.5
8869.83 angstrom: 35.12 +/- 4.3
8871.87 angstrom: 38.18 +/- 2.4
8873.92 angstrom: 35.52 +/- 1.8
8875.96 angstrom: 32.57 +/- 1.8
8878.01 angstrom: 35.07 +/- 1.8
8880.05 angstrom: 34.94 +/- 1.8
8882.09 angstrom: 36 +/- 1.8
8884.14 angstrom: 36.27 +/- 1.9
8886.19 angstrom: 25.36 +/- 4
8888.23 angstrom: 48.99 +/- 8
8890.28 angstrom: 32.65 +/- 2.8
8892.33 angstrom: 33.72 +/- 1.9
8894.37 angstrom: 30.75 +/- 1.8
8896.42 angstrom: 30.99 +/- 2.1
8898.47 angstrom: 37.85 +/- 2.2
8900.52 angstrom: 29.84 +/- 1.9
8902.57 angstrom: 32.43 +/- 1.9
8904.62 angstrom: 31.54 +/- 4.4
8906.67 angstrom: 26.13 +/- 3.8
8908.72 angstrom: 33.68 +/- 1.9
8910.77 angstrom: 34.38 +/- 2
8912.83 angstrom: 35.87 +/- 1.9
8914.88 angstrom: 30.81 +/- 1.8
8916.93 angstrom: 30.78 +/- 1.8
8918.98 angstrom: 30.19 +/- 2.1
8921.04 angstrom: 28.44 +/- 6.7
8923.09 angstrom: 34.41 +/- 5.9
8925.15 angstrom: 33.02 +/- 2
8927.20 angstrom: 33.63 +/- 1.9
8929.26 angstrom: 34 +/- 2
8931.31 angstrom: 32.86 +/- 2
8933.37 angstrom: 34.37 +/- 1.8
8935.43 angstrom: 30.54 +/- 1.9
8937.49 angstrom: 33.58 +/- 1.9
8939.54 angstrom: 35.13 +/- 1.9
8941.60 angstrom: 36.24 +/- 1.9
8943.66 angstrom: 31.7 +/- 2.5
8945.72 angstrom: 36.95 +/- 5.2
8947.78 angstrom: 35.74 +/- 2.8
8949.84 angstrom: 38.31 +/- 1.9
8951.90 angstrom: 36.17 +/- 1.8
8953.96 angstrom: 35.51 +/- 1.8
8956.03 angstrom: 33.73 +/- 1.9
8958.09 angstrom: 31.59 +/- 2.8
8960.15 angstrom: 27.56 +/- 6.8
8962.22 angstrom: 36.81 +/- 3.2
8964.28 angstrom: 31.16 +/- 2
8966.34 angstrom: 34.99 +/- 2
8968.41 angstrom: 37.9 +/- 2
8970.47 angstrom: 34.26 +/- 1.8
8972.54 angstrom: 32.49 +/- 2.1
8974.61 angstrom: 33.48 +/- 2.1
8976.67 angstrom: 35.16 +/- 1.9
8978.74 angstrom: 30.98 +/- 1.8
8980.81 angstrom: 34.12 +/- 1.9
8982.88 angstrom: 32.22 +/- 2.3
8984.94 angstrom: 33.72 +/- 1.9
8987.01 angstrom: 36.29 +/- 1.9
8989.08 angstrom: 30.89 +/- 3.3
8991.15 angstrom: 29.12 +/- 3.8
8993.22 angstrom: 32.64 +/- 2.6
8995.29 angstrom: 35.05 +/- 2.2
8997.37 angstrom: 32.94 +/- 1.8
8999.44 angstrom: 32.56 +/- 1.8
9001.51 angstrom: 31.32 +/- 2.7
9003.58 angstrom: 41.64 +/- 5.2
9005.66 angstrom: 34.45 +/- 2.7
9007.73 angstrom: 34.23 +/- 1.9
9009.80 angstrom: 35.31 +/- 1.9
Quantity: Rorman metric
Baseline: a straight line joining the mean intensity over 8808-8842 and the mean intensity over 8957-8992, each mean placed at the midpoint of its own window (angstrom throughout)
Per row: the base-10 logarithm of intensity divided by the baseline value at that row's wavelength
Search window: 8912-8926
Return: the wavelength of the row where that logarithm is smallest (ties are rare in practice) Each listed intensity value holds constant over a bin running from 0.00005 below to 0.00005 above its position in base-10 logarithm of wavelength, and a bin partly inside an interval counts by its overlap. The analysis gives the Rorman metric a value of 8921.04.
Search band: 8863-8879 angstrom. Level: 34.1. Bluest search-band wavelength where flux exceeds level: 8867.79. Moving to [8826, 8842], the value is 8829.08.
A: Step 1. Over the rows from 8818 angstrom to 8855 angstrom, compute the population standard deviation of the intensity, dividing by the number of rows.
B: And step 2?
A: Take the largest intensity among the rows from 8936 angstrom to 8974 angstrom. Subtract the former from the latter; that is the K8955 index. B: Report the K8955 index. 36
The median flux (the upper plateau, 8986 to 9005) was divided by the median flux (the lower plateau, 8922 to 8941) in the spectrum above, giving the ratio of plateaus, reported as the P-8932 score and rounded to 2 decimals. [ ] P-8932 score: 0.97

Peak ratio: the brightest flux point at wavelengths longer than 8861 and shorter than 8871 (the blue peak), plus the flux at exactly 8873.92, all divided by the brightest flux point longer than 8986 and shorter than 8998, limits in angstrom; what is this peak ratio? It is 1.98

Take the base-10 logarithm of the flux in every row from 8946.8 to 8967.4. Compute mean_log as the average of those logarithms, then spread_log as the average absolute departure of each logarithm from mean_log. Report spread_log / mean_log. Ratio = 0.022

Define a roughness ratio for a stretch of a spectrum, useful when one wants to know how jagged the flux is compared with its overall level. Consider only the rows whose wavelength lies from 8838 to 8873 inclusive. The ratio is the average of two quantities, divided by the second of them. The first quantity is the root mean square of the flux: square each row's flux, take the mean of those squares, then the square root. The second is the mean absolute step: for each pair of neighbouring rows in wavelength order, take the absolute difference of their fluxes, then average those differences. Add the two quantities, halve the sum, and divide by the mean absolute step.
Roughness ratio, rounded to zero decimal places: 9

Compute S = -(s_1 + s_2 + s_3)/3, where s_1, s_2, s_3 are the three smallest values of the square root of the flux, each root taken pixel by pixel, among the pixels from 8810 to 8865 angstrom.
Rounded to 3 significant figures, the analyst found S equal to -5.61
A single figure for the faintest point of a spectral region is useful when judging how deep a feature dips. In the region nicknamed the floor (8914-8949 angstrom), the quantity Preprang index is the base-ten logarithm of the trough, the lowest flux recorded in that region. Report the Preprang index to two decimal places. 1.45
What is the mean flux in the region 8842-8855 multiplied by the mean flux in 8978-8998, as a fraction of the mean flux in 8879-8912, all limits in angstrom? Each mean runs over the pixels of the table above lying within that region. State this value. 34.3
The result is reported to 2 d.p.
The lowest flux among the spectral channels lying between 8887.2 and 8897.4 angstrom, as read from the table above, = 30.75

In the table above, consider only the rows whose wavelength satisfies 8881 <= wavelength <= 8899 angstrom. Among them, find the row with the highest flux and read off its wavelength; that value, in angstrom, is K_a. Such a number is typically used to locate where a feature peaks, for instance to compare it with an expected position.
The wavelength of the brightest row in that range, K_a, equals 8888.23 angstrom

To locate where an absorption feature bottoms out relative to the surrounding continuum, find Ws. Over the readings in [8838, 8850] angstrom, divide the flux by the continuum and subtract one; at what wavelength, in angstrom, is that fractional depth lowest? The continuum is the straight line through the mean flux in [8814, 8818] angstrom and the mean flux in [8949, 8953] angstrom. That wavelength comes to 8849.43 angstrom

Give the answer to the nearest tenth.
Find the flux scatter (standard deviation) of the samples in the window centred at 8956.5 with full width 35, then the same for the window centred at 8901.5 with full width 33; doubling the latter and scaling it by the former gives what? 3.8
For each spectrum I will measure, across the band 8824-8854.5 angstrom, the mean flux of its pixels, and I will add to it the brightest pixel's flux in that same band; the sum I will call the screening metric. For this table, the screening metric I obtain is 73.9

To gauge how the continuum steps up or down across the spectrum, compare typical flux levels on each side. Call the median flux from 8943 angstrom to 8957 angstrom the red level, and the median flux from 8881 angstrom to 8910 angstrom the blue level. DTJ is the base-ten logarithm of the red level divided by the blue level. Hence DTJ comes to 0.041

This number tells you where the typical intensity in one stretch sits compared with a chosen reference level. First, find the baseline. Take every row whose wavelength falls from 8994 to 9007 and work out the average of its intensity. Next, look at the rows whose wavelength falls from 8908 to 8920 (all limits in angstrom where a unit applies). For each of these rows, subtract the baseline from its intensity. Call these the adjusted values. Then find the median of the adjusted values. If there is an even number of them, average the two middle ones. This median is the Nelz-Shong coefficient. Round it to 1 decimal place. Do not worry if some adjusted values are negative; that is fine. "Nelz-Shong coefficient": -2.4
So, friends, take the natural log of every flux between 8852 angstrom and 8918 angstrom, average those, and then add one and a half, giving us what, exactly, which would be 5.01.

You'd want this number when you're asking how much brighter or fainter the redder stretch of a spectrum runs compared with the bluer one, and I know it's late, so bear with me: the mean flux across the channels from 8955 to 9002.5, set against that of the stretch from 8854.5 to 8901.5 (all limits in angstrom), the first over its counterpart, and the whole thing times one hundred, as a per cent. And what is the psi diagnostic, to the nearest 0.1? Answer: 96.7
